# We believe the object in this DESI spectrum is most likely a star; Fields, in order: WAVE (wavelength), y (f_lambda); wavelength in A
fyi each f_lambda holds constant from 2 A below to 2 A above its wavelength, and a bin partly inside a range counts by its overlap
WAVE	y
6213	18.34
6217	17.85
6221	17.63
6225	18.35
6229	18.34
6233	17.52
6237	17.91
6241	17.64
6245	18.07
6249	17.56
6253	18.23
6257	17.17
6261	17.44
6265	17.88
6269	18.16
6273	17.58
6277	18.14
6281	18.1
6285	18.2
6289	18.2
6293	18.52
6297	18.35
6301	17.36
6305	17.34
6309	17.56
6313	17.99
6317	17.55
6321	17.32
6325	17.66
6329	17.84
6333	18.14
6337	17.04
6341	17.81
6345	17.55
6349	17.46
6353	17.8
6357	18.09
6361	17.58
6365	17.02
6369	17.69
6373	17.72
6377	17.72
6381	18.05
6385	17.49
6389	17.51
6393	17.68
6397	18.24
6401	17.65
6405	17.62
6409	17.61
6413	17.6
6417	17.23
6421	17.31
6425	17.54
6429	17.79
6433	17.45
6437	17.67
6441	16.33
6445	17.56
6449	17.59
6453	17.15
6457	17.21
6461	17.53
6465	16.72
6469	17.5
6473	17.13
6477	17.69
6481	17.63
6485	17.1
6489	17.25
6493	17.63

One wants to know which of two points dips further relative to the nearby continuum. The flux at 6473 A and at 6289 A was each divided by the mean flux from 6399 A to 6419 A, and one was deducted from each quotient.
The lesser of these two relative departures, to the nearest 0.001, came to -0.023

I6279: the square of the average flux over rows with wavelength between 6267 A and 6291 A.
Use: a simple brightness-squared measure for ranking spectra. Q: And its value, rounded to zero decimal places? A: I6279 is 326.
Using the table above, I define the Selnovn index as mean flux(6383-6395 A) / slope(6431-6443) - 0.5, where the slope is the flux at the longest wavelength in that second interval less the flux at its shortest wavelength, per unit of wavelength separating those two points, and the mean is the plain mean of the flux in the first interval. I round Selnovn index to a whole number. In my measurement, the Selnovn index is -126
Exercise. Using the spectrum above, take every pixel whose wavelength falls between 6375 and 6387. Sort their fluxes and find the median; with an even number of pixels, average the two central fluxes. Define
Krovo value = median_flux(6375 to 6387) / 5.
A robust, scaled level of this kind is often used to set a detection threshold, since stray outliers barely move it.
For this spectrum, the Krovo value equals 3.54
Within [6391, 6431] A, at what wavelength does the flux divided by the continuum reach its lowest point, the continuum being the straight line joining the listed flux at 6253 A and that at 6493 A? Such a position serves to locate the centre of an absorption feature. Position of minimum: 6417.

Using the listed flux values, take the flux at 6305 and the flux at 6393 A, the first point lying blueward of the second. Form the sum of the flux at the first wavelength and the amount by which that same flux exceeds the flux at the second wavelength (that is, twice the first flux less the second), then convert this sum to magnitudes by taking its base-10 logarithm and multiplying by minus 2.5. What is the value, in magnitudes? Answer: -3.08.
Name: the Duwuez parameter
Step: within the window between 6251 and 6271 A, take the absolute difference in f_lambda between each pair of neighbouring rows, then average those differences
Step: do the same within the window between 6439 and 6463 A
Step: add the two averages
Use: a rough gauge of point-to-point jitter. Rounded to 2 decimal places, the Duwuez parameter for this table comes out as 0.93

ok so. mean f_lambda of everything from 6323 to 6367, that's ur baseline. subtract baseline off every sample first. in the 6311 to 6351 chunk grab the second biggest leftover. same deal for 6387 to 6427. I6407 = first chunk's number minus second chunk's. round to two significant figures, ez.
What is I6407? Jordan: 0.31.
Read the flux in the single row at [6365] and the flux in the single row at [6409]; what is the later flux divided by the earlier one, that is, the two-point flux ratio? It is 1.035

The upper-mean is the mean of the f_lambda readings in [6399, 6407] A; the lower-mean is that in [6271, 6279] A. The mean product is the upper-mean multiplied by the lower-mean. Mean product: 315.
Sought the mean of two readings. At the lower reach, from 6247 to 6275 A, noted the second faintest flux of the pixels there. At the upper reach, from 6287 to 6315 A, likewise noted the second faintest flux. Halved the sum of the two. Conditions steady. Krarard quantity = 17.4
